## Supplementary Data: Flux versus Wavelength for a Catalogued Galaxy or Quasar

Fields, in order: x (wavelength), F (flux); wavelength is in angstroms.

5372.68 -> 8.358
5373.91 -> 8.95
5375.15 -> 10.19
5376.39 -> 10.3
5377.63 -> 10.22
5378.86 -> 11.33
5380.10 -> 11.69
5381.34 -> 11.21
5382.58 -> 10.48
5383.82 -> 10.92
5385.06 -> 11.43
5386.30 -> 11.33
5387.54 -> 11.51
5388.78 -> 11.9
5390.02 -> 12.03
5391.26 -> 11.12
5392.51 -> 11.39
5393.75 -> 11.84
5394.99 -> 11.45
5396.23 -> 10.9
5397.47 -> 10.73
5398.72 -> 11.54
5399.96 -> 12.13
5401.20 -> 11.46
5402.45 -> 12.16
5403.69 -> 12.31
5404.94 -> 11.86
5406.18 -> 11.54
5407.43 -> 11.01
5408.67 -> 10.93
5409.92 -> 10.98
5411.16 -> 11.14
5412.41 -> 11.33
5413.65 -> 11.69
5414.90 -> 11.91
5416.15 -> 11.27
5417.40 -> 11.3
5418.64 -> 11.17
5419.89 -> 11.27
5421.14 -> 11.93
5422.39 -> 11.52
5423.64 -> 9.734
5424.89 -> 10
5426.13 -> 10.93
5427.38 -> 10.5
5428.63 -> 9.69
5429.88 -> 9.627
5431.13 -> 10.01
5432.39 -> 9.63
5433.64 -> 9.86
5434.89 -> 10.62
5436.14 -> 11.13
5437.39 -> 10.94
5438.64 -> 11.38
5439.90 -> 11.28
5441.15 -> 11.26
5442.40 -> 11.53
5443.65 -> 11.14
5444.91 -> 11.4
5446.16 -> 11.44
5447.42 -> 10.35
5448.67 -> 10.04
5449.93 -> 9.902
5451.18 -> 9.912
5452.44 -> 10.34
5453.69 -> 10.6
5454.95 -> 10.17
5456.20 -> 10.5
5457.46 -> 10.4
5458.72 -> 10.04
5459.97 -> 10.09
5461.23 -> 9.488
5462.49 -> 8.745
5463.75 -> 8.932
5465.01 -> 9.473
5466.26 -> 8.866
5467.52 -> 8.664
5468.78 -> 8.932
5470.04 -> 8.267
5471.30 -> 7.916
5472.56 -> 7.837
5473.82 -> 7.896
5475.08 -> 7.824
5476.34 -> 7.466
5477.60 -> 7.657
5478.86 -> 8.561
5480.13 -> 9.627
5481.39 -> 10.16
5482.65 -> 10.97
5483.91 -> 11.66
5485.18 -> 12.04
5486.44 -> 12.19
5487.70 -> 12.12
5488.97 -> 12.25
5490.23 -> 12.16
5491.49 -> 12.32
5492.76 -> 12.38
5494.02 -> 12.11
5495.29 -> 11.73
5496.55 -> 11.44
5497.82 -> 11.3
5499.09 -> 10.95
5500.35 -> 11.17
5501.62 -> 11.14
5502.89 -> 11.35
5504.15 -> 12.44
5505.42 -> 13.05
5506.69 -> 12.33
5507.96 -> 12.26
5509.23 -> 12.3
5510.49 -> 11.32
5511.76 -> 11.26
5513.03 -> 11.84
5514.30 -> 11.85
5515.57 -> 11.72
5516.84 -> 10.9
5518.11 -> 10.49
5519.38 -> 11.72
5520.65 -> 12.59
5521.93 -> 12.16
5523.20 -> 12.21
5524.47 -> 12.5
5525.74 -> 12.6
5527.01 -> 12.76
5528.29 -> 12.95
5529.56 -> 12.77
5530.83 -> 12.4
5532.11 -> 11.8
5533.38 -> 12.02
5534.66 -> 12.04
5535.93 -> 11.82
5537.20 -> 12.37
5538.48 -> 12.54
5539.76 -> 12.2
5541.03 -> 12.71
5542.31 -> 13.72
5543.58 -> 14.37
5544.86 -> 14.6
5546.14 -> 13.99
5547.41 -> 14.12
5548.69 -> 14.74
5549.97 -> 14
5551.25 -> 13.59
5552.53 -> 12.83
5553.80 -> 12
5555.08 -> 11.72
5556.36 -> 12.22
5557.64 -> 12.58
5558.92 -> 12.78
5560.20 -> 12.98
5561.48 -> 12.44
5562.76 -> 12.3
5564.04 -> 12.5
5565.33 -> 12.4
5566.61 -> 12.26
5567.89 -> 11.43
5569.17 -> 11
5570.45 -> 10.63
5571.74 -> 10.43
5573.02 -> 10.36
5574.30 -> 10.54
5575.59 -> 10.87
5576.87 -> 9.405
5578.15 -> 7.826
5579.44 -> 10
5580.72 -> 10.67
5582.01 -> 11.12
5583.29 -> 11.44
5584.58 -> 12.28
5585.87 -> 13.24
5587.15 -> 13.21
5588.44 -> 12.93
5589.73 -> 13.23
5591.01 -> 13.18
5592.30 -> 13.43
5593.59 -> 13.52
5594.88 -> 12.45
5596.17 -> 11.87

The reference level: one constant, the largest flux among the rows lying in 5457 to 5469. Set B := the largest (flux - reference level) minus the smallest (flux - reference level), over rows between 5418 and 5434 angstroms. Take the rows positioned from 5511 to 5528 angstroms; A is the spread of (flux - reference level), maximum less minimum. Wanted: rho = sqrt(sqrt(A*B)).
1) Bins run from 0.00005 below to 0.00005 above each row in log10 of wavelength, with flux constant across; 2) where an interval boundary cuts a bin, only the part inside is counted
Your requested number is 1.51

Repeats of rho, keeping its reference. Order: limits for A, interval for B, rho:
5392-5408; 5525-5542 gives 1.16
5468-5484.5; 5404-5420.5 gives 1.42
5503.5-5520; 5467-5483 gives 1.73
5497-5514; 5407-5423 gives 1.20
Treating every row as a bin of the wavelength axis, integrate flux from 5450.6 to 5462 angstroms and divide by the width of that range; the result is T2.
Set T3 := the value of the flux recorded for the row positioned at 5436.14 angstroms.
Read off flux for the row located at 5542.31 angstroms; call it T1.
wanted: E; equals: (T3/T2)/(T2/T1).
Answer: 1.5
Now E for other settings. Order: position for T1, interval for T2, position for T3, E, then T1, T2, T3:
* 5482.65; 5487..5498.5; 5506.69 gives 0.9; 10.97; 12.0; 12.33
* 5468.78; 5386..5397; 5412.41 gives 0.8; 8.932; 11.5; 11.33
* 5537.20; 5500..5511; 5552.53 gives 1.1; 12.37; 12.0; 12.83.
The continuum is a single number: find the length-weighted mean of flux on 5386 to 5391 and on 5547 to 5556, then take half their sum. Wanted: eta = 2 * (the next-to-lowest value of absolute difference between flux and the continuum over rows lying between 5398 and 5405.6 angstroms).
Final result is 0.59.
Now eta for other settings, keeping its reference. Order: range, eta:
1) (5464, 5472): 7.05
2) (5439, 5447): 2.03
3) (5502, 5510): 0.25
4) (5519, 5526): 0.27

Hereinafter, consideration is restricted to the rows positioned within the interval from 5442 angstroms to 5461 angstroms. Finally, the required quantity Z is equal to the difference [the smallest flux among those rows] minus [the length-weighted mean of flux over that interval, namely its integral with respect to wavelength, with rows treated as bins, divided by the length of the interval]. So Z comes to -0.6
